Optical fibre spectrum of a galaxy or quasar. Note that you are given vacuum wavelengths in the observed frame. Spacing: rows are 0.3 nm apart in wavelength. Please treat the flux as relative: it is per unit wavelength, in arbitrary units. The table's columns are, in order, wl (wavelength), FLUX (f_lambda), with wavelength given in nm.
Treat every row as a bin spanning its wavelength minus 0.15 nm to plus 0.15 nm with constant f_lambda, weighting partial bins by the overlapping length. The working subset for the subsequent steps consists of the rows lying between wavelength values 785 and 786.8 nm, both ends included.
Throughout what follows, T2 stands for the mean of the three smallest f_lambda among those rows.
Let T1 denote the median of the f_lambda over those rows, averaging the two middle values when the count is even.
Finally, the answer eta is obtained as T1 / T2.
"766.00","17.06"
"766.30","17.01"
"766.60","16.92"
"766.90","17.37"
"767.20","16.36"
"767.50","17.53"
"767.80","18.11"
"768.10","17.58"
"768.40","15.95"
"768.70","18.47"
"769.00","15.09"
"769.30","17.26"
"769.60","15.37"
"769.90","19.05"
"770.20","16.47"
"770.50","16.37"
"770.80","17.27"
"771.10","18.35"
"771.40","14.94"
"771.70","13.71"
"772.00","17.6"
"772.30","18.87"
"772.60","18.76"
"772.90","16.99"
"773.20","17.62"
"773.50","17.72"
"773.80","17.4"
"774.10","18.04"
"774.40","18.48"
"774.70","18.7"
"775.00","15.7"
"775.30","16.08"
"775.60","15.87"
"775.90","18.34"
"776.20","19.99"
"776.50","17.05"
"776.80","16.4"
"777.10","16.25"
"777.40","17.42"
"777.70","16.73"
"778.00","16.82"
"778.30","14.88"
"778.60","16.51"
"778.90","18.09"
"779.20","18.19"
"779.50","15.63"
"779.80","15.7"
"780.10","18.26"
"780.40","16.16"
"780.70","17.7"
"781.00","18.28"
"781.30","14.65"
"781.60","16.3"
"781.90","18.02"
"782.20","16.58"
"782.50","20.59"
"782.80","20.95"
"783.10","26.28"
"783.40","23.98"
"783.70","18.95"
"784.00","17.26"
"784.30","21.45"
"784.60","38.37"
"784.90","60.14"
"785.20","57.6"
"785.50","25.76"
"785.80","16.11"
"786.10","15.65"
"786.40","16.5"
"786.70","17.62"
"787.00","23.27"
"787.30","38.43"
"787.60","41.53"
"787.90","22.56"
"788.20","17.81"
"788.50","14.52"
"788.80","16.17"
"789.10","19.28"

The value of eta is 1.06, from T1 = 17.06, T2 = 16.1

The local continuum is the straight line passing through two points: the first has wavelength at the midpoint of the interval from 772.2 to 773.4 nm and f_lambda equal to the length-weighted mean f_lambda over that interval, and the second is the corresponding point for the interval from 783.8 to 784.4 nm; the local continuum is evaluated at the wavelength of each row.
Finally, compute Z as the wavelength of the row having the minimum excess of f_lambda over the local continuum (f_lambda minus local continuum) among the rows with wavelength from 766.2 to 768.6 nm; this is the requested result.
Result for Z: 768.40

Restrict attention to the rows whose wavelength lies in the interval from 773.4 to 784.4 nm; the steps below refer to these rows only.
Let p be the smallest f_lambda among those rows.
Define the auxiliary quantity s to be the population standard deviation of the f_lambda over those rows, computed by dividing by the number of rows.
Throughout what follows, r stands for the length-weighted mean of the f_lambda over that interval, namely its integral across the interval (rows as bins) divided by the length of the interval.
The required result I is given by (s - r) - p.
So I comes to -30.2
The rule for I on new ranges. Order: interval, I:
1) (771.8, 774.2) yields -34.2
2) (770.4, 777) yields -29.6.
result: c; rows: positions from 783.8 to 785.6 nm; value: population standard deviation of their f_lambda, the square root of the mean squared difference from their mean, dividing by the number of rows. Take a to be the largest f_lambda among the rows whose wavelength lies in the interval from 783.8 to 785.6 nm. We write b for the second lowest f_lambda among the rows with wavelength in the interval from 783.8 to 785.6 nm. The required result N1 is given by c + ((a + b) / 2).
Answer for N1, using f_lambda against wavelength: 58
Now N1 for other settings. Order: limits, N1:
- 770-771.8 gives 18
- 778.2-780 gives 18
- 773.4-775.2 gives 19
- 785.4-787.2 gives 25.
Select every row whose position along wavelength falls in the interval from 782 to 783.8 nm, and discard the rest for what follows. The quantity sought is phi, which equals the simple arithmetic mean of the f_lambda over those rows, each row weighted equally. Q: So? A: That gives 21.2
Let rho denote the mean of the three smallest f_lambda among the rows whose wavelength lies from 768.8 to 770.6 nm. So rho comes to 15.6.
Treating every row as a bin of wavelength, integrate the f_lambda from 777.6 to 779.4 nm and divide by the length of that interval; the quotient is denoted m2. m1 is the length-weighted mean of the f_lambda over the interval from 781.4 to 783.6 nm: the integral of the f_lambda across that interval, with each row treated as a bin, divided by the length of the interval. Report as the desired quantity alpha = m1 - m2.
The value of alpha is 3.4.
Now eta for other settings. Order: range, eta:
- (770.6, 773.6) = 1.16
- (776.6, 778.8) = 1.04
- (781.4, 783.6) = 1.21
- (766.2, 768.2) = 1.04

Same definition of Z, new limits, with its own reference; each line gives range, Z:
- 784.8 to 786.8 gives 786.10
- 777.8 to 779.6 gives 778.30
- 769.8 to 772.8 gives 771.70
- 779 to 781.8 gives 781.30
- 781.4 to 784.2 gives 781.60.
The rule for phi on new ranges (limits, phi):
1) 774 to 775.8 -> 17.1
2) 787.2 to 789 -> 25.2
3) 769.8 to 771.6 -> 17.1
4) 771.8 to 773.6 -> 17.9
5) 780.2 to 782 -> 16.9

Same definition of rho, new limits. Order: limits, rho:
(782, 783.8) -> 18.7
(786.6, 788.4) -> 19.3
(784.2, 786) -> 21.1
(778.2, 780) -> 15.4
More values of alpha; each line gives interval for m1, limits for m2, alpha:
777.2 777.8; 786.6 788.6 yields -8.5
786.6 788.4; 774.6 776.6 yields 9.4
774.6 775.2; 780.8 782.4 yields 0.1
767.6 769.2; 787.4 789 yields -5.9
